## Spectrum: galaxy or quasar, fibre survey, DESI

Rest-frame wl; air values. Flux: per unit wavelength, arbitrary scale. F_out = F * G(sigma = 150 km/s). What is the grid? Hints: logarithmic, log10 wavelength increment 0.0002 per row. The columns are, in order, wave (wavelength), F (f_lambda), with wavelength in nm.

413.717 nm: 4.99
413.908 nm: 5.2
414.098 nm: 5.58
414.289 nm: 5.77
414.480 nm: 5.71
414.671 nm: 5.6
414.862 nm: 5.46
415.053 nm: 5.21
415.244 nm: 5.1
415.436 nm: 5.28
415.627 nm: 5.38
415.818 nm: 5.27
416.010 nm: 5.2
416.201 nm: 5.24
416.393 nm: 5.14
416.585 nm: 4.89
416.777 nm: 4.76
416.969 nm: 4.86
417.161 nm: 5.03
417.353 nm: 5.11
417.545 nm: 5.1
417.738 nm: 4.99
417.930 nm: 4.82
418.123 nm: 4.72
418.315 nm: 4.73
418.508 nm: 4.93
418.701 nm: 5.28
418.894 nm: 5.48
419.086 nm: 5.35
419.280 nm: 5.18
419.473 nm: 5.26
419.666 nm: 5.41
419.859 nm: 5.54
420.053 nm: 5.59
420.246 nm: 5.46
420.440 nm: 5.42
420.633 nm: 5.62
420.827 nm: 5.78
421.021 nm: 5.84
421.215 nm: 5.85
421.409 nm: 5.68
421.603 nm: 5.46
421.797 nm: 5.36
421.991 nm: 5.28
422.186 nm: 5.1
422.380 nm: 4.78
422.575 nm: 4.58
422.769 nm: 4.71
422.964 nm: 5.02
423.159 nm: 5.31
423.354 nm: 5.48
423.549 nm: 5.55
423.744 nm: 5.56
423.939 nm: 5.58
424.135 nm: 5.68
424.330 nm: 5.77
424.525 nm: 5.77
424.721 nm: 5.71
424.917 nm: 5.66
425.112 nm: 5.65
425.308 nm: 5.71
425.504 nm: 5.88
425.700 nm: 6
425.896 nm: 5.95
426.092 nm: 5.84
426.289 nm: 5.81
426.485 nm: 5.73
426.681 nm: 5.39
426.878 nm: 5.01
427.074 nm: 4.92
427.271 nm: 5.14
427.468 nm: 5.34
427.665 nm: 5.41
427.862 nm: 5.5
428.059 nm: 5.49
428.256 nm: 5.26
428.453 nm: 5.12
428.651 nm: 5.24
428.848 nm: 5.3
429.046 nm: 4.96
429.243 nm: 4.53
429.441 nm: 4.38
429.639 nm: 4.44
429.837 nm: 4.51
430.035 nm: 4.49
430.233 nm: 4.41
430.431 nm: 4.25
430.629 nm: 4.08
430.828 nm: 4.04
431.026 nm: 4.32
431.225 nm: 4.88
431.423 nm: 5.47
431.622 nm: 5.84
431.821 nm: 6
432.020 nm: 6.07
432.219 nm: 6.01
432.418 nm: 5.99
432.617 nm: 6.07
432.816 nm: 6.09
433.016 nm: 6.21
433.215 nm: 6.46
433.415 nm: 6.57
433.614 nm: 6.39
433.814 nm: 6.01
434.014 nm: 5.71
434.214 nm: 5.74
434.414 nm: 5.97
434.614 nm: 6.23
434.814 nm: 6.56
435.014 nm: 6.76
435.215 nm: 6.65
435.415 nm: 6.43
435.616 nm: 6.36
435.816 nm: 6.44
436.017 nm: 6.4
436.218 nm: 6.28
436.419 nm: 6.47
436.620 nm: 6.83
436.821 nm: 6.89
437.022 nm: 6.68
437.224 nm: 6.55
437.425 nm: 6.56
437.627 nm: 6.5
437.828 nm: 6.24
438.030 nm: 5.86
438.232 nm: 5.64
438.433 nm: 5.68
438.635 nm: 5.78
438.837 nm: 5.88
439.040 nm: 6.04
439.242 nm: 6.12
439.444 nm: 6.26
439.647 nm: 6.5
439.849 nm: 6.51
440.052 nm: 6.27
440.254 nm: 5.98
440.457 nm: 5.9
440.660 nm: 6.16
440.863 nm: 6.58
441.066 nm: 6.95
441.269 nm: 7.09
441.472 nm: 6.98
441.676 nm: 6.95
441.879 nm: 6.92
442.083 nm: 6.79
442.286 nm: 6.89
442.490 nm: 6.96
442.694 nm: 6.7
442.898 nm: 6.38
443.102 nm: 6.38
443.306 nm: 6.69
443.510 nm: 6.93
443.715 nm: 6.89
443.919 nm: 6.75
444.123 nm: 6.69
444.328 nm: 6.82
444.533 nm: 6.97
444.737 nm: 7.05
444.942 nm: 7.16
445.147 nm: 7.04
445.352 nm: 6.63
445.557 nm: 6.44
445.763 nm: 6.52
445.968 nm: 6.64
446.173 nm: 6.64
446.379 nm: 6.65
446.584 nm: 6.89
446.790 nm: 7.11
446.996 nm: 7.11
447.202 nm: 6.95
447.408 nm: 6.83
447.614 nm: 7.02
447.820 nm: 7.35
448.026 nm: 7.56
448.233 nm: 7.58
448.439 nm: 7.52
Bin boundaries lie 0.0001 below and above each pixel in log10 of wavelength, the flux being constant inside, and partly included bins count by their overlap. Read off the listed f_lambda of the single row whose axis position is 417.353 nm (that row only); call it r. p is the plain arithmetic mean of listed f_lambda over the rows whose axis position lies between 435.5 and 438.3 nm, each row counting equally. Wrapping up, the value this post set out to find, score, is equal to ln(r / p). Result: -0.23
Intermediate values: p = 6.4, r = 5.11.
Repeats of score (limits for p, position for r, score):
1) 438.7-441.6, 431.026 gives -0.39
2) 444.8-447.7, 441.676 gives 0.02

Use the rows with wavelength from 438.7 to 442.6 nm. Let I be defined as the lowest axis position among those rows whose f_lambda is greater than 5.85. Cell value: 438.837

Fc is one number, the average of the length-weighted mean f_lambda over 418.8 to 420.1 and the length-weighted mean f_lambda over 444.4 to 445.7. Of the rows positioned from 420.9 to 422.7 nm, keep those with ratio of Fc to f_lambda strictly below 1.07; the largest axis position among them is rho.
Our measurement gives 421.215 nm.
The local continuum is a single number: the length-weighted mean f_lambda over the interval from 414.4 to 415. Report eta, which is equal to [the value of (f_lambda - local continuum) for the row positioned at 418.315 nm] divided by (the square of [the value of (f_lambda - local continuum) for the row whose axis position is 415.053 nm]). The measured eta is -7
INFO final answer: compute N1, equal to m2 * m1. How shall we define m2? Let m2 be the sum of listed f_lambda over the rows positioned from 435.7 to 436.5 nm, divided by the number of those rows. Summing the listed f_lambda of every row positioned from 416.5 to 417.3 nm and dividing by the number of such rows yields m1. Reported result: 31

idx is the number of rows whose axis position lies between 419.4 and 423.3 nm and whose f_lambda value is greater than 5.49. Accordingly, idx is 7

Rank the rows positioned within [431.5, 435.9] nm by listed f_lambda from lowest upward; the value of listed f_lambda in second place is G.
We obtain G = 5.74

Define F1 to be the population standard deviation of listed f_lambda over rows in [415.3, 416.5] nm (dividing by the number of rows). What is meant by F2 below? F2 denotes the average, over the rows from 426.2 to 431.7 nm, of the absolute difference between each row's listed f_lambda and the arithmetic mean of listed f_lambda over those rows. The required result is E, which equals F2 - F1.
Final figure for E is 0.4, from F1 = 0.07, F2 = 0.46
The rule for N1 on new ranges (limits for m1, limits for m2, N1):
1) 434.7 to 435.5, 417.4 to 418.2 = 32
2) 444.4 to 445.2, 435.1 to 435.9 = 46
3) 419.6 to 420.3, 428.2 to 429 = 29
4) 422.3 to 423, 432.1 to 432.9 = 29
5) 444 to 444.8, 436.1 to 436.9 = 46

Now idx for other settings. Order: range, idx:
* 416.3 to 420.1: 2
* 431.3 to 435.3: 19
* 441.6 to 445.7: 20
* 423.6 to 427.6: 15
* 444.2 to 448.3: 20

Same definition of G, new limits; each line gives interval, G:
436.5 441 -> 5.68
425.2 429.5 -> 4.53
